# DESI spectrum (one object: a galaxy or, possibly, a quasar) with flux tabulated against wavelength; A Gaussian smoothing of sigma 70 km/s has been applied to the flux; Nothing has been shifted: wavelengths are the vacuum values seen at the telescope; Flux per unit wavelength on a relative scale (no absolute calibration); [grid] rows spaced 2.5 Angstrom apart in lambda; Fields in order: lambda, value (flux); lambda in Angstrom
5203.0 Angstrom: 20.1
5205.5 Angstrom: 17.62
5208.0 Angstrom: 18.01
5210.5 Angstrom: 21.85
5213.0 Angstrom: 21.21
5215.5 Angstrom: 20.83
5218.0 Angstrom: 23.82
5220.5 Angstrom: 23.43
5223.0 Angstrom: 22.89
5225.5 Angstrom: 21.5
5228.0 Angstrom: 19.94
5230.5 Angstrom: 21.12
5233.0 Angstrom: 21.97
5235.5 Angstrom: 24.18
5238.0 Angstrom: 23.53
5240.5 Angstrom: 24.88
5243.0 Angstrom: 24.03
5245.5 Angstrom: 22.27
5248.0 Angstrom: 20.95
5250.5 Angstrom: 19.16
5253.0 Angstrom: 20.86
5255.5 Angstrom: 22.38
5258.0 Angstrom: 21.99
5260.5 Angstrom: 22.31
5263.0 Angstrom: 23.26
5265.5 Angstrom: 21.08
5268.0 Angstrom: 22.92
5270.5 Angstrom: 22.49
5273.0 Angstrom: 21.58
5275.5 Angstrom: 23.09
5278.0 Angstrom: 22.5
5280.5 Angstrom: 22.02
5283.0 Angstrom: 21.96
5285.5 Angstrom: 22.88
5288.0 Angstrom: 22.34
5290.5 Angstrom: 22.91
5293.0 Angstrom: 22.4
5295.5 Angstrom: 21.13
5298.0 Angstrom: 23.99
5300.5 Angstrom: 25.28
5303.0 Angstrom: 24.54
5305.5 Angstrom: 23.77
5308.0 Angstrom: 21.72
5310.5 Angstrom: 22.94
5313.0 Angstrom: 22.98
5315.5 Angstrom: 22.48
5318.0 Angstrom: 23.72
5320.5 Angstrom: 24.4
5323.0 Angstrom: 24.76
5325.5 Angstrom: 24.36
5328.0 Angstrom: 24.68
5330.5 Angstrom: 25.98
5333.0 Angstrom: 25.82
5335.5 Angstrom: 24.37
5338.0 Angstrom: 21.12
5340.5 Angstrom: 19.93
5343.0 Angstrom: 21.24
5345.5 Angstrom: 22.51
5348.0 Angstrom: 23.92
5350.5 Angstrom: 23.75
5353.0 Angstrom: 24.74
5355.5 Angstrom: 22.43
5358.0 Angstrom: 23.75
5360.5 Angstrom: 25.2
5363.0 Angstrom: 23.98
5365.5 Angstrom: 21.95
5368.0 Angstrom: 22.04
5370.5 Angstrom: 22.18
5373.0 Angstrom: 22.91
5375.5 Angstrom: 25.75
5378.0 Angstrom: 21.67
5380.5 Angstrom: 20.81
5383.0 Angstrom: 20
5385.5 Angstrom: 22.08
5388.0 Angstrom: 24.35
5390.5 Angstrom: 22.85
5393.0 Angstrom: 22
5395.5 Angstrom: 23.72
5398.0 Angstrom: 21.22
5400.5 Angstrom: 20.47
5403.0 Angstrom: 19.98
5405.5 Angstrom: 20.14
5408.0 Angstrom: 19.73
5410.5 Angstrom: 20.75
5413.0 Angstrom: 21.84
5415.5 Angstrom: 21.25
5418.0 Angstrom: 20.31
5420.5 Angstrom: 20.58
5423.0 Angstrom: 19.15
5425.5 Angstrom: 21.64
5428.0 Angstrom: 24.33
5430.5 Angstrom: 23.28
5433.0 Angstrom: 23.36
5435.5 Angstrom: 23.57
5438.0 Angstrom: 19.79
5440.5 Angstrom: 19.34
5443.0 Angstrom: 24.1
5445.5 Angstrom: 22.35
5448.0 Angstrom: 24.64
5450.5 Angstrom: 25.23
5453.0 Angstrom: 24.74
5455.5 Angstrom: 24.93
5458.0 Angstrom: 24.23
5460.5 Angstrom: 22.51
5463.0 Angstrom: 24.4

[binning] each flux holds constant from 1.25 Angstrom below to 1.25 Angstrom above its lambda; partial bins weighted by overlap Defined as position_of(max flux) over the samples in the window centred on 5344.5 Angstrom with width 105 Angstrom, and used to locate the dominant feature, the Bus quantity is 5330.5 Angstrom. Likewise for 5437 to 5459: 5450.5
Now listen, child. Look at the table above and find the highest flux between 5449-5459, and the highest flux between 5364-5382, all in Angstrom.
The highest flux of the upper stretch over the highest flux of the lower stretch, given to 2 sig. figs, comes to 0.98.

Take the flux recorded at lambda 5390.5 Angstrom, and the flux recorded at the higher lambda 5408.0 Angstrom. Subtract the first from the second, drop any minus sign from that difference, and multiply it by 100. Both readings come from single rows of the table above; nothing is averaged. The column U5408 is 312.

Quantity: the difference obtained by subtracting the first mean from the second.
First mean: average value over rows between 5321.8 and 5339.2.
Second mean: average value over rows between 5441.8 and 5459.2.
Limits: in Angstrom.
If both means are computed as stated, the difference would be -0.1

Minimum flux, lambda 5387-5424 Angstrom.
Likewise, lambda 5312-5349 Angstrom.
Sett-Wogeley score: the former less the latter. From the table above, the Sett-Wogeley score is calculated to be -0.78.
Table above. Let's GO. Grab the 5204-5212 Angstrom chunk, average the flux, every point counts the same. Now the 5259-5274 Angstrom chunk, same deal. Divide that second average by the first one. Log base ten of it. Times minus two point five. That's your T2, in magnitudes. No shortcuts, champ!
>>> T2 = -0.16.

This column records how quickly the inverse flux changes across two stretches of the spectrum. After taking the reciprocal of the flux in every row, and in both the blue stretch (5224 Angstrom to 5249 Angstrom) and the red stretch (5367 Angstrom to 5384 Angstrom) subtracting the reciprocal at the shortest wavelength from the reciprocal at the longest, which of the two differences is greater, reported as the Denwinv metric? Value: 0.005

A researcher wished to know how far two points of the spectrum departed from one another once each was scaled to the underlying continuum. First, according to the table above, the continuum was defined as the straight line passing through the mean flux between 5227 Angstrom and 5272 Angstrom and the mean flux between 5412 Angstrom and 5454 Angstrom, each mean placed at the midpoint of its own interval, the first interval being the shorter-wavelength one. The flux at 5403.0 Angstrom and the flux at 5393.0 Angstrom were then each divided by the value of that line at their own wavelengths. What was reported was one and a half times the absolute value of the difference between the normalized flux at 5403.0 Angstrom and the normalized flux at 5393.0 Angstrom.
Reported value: 0.14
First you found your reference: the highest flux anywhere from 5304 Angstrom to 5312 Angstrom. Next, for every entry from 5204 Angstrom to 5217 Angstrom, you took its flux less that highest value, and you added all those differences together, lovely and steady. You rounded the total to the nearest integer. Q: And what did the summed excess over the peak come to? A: -19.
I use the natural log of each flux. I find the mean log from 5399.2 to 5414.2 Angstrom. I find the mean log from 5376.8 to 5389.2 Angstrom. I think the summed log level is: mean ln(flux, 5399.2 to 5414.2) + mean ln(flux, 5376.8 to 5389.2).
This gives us 6.10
